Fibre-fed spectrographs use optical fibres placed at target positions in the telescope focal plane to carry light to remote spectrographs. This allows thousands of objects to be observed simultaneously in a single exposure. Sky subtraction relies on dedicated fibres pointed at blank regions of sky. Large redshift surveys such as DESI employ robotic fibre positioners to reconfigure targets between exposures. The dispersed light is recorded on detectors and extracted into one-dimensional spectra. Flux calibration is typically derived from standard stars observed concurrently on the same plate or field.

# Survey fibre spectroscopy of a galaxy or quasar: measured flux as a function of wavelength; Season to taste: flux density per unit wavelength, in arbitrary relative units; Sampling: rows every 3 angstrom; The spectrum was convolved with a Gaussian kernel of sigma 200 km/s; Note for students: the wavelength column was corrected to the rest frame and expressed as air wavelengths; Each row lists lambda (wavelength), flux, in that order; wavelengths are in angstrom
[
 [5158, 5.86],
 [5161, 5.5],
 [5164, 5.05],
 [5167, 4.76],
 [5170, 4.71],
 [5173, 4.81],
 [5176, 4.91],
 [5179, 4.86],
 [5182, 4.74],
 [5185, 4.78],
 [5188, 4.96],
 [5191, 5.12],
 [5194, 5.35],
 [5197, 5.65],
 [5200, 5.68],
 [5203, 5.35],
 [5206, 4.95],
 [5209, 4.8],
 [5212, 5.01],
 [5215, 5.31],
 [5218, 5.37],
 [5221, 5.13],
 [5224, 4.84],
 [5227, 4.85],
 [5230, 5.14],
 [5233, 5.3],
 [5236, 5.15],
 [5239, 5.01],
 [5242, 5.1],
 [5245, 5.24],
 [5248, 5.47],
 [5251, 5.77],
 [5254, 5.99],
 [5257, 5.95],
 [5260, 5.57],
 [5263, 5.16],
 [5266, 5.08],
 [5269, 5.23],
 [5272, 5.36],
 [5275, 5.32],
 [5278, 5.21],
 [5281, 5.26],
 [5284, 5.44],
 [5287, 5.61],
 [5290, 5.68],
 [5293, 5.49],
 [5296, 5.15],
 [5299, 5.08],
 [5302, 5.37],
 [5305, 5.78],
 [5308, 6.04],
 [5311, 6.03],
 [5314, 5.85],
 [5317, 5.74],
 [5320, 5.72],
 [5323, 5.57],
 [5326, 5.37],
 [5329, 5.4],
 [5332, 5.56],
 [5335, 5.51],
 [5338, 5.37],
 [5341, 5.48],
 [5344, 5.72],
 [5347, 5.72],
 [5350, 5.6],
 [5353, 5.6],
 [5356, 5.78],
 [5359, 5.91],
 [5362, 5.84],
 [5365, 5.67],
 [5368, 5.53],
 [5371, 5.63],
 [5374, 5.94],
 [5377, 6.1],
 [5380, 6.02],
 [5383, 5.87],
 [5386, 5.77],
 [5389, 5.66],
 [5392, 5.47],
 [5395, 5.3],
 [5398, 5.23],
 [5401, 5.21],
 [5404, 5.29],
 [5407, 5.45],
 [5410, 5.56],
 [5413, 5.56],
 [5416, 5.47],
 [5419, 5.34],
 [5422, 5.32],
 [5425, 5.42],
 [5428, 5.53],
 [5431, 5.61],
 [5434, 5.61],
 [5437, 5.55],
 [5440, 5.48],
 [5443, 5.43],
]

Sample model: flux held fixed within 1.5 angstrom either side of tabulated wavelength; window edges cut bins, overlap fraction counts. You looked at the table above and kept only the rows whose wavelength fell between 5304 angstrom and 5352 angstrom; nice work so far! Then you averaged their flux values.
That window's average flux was 5.65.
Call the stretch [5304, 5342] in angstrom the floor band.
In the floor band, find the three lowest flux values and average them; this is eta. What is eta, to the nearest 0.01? 5.38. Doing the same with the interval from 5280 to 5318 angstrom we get 5.16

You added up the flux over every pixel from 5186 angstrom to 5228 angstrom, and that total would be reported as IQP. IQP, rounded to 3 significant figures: 72.4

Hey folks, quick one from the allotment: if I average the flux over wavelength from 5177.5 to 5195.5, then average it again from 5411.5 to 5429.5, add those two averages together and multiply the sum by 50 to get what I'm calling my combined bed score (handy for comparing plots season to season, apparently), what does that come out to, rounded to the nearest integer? 520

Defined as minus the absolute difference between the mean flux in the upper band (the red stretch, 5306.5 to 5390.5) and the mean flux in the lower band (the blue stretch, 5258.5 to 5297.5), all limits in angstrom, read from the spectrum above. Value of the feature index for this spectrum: -0.36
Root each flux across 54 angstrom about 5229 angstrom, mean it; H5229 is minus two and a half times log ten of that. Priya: -0.896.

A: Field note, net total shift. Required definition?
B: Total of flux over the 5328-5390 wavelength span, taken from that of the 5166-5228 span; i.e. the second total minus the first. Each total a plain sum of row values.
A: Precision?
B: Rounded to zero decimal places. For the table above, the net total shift -14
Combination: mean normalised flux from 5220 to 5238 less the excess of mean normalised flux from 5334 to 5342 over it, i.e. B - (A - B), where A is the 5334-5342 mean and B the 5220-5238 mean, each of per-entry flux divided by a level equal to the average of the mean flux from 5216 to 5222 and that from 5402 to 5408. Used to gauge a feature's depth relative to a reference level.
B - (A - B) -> 0.88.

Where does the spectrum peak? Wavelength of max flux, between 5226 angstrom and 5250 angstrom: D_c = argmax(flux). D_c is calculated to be 5248 angstrom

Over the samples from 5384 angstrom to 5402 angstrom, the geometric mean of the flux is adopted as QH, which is 5.44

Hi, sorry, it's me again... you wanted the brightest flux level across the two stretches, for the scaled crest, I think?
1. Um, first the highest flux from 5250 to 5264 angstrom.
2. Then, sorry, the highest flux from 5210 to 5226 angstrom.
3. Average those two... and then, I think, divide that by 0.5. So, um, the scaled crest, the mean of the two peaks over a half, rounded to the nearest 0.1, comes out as 11.4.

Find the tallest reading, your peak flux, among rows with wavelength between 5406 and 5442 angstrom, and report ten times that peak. 56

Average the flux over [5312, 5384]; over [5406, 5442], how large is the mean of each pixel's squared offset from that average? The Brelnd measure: 0.047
